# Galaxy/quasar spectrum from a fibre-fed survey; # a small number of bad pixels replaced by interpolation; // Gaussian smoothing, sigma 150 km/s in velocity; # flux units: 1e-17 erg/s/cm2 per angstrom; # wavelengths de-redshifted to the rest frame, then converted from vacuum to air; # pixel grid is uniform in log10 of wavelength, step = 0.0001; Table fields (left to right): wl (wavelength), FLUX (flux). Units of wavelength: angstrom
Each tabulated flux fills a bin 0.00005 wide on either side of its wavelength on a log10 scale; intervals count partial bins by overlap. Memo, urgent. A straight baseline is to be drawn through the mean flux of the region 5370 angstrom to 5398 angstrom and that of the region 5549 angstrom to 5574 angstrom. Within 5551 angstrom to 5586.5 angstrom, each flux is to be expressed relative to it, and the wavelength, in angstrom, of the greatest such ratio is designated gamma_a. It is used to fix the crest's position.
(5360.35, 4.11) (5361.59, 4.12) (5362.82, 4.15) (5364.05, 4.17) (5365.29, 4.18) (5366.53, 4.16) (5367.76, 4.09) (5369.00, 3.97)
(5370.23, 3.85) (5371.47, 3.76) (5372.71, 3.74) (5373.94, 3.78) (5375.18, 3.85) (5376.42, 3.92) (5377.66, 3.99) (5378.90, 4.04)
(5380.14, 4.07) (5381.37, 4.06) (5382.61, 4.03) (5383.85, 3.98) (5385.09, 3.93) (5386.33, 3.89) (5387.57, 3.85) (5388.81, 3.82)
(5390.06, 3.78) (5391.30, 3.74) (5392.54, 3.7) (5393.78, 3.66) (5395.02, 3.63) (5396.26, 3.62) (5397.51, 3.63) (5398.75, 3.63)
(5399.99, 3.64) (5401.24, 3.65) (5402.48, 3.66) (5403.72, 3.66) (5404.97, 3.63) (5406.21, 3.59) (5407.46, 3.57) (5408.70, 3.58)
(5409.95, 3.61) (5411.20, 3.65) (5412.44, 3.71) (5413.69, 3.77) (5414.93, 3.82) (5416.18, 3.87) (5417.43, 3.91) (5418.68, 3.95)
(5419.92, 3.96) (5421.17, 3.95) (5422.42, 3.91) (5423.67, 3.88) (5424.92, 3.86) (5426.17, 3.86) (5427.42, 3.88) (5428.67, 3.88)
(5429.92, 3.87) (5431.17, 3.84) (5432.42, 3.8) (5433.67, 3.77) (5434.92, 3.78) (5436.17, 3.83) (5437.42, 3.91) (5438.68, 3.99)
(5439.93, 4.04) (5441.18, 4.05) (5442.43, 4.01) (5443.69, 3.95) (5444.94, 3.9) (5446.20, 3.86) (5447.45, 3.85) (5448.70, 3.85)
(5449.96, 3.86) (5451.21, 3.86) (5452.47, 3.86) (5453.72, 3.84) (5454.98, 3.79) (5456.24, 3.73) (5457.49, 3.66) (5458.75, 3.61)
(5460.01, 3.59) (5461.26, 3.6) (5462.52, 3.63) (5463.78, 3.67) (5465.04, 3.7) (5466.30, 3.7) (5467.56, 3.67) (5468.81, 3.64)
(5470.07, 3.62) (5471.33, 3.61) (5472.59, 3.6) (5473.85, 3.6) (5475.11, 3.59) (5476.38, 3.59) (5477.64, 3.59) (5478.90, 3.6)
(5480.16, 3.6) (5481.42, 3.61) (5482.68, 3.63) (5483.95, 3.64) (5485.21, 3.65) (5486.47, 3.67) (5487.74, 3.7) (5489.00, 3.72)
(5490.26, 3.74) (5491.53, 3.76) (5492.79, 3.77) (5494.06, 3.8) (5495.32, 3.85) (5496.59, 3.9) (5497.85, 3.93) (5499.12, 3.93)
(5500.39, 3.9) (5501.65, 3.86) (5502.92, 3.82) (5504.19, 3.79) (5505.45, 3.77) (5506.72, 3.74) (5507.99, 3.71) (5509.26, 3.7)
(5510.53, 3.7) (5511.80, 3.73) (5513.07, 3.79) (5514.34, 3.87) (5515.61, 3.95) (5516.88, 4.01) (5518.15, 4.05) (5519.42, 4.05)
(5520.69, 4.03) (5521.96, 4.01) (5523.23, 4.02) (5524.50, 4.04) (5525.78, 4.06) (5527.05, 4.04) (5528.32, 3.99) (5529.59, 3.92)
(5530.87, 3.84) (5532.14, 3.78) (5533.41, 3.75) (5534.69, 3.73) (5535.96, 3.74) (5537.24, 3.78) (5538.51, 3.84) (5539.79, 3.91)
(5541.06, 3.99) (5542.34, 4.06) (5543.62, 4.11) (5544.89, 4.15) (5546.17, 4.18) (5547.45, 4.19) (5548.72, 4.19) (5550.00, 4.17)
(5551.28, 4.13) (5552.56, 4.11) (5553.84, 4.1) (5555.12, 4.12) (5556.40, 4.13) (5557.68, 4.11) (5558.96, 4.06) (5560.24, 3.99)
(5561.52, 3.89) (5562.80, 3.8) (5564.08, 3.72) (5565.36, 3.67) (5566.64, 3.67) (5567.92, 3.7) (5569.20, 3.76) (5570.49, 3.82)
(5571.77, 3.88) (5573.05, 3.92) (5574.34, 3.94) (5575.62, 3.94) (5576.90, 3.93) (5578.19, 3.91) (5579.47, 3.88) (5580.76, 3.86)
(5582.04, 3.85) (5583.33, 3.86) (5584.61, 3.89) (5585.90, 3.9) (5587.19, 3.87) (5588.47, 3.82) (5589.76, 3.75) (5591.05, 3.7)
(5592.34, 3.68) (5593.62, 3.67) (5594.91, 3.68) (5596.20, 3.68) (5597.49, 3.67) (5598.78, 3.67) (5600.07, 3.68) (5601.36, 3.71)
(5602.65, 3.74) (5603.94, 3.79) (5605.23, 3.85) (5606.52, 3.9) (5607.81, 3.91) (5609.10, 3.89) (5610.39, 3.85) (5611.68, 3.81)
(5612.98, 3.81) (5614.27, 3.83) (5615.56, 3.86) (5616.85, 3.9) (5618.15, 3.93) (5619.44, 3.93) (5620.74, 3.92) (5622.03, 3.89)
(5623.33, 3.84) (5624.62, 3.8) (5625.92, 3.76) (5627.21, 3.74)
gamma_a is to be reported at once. 5551.28 angstrom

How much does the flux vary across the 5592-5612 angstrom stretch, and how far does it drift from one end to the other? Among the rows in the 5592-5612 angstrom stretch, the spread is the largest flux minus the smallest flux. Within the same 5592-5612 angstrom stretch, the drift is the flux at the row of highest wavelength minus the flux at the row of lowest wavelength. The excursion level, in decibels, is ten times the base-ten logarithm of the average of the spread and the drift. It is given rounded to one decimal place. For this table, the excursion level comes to -7.3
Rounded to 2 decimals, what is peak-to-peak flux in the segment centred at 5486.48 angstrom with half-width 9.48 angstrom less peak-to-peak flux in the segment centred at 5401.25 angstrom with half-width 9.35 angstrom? 0.13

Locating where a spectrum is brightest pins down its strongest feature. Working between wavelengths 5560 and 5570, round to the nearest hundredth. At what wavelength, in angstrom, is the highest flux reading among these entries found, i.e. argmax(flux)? 5560.24 angstrom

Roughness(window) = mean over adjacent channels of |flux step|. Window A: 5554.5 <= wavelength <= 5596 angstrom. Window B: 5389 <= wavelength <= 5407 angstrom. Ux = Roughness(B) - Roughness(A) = -0.02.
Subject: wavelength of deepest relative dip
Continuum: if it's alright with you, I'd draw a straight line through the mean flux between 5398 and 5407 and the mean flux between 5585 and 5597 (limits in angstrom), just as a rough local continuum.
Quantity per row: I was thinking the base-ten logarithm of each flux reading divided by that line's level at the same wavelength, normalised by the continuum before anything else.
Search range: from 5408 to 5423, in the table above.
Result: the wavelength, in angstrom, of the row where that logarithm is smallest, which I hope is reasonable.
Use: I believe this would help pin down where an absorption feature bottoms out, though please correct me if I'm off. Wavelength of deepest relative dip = 5408.70 angstrom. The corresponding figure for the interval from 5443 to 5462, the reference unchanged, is 5460.01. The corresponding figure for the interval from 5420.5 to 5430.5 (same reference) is 5426.17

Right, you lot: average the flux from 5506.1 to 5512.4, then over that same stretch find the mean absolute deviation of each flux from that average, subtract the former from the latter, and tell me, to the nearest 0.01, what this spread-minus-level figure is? -3.70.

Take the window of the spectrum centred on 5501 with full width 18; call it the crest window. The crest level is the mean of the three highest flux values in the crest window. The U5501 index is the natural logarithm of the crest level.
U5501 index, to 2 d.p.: 1.37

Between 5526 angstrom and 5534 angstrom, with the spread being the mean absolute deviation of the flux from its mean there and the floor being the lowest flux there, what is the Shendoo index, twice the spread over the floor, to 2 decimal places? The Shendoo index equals 0.05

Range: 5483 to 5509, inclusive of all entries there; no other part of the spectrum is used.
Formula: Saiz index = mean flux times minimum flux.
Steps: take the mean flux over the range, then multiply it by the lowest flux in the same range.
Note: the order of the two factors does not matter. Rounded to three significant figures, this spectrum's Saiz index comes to 13.8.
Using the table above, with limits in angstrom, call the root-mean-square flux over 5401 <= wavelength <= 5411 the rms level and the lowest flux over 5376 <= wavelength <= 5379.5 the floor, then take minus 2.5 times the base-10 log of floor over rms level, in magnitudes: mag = -0.087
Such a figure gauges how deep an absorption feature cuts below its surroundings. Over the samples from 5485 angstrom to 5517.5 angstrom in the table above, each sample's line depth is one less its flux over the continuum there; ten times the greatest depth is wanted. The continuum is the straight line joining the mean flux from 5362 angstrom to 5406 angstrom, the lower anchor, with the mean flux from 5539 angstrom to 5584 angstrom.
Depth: 0.7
